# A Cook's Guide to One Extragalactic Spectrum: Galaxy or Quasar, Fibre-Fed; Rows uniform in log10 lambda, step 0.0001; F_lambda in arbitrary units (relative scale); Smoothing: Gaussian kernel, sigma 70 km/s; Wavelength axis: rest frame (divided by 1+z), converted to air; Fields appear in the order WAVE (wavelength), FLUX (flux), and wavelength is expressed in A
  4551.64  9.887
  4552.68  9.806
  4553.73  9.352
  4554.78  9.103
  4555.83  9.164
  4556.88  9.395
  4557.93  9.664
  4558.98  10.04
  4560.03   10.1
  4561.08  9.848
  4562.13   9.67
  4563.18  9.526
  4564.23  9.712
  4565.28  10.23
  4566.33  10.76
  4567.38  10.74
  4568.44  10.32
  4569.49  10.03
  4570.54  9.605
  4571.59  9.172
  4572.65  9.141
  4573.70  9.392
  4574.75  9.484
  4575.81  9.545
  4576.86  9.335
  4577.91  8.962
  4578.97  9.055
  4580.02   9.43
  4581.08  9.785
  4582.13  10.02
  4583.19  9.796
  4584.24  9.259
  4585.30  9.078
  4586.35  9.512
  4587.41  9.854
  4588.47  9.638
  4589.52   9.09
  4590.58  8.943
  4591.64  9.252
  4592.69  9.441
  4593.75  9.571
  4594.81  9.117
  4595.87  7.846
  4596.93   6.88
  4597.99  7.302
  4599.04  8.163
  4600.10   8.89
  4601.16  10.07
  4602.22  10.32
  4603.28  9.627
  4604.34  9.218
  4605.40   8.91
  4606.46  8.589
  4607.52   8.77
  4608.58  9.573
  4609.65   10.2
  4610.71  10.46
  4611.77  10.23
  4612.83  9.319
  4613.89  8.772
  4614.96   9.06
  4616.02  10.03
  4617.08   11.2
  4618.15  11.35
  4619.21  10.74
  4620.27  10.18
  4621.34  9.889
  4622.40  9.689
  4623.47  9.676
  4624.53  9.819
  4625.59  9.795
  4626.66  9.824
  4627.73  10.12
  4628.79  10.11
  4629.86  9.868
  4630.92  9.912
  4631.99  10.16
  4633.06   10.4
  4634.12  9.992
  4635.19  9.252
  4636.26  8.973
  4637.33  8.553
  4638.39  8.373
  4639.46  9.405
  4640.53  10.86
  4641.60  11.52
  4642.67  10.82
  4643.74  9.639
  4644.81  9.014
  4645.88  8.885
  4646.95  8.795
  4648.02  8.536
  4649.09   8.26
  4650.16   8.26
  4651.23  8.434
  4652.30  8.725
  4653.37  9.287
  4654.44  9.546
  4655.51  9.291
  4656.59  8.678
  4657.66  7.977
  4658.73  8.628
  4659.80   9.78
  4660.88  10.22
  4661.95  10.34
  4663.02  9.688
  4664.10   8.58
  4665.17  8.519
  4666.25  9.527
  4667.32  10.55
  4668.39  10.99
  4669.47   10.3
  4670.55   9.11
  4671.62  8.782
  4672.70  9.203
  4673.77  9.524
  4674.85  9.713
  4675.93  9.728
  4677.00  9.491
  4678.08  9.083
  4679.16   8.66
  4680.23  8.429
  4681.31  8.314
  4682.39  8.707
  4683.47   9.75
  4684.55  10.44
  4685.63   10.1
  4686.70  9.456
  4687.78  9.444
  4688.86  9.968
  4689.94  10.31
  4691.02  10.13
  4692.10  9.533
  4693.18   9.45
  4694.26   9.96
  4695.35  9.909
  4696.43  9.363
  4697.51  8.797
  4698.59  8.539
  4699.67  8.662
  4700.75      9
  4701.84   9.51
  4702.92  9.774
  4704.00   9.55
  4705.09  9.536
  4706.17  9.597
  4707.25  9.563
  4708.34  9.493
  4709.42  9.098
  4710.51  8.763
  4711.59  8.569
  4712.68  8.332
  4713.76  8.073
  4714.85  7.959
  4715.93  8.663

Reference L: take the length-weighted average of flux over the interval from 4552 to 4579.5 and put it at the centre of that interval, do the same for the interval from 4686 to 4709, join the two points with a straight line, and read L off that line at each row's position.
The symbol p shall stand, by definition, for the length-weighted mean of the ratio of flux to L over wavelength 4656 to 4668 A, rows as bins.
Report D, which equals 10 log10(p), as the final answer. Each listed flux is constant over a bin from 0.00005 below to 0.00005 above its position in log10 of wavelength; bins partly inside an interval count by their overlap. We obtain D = -0.10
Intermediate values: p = 0.98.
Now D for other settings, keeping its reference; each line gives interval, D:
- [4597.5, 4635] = 0.05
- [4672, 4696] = -0.01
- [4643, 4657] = -0.31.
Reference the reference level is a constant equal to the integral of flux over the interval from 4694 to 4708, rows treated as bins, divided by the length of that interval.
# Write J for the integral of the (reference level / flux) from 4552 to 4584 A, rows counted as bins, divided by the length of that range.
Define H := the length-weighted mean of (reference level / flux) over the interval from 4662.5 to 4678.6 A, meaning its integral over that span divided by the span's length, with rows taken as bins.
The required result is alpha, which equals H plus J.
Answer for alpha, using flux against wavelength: 1.956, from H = 0.99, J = 0.97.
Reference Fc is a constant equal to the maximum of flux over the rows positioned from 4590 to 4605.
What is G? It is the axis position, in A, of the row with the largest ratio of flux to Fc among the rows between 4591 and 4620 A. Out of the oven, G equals 4618.15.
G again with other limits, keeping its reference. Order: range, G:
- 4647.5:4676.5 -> 4668.39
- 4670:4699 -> 4684.55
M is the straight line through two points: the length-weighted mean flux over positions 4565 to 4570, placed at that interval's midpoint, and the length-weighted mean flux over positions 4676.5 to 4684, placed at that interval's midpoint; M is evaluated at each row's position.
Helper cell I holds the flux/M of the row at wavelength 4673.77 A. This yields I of 1.06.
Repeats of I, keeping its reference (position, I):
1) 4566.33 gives 1.03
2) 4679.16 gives 0.97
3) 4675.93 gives 1.08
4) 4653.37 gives 1.00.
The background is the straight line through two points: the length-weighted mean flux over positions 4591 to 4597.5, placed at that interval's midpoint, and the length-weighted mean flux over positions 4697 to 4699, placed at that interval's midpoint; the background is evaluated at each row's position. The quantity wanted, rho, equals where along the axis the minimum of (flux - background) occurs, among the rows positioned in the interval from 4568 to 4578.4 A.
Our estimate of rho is 4577.91 A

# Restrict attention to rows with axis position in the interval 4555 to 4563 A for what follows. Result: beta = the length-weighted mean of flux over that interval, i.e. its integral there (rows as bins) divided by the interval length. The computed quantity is 9.7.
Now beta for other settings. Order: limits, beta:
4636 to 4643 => 9.8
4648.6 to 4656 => 8.8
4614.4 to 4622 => 10.3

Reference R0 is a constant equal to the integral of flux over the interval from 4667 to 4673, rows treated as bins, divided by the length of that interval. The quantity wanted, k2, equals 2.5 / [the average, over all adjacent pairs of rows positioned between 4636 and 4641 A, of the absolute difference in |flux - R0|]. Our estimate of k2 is 4.4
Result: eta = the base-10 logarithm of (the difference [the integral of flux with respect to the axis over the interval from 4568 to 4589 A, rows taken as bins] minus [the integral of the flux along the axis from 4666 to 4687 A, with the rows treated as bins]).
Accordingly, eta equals -0.3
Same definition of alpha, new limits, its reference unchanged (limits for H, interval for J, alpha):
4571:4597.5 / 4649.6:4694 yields 2.022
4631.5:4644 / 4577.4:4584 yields 1.946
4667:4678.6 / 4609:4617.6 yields 1.921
